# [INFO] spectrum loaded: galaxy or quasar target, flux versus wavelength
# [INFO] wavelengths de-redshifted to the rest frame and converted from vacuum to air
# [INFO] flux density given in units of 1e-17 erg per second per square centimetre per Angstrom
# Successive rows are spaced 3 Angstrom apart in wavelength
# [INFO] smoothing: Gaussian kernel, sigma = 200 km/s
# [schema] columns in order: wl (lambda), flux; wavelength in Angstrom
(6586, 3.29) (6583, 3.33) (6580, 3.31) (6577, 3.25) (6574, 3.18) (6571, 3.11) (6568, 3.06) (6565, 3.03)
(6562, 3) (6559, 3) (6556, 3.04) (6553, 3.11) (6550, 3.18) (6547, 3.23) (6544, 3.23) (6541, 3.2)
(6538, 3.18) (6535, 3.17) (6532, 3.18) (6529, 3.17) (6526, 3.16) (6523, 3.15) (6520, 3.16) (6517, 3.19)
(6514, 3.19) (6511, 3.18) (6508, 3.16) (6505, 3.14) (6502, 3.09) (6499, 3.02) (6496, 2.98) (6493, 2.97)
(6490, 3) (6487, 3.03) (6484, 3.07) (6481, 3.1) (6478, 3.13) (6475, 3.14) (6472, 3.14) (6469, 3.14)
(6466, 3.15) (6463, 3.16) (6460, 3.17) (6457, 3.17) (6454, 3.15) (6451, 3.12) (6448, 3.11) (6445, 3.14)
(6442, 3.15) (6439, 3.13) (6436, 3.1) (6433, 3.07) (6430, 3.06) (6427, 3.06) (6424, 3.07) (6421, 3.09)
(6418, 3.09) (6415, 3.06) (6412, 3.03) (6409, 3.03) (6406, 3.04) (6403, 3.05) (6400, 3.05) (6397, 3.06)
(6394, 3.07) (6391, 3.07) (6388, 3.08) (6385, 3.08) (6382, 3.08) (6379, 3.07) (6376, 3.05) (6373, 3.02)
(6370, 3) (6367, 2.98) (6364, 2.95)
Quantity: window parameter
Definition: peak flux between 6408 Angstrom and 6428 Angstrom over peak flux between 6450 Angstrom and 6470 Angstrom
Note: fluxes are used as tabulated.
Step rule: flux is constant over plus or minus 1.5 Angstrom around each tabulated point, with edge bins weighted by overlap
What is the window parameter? 0.97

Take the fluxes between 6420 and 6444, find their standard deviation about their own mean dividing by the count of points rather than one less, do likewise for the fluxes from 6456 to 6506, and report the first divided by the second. 0.47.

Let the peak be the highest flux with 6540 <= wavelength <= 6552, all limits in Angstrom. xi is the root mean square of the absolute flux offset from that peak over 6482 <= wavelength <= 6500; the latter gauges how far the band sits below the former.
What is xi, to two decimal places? 0.22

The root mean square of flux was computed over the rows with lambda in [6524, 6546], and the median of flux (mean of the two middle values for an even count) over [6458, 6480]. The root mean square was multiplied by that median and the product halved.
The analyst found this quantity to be 5.00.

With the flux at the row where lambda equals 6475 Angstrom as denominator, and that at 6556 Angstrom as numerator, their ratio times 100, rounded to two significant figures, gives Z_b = 97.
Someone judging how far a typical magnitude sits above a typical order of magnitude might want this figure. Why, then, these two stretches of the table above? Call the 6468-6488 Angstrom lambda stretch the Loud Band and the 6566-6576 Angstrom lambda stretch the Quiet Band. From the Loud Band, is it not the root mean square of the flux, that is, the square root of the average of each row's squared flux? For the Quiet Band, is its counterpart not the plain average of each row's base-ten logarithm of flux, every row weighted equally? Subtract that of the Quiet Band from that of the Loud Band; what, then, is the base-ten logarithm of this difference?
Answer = 0.417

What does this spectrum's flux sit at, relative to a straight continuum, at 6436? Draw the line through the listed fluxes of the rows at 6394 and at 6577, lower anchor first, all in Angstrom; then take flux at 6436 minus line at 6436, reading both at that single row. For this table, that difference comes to -0.01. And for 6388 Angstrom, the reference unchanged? 0.02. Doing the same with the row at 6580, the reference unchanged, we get 0.06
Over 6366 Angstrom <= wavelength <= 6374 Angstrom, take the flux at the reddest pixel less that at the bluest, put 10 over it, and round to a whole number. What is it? 250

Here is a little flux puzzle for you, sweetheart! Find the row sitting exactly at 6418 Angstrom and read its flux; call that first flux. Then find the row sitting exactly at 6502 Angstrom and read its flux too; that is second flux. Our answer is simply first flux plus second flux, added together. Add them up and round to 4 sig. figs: 6.180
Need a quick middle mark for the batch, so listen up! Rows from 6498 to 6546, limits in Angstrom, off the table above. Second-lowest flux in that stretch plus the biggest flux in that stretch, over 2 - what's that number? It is 3.16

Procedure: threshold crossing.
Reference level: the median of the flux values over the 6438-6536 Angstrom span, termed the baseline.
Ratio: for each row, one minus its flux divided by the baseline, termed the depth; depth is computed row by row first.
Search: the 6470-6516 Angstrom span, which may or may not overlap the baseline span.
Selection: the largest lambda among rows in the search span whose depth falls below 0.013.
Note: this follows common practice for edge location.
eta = 6514 Angstrom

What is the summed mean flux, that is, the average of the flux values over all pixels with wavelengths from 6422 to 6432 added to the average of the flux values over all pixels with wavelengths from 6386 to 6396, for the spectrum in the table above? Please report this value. 6.14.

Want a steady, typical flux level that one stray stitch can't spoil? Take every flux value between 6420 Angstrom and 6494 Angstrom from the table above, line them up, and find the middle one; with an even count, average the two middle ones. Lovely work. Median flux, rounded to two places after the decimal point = 3.12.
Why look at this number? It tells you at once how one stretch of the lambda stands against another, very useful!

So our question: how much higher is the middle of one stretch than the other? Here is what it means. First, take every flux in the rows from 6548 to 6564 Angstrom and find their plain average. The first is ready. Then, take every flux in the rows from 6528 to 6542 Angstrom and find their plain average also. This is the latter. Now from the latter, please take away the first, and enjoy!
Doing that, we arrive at 0.11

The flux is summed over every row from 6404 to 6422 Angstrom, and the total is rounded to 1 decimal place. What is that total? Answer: 18.3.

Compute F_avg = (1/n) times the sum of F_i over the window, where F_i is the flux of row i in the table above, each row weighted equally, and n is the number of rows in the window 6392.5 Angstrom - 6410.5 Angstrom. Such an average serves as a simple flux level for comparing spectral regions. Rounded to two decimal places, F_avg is 3.05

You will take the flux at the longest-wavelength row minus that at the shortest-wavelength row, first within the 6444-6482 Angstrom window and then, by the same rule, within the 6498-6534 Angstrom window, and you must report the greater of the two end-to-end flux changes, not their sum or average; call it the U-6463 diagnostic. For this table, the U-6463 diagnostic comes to 0.160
